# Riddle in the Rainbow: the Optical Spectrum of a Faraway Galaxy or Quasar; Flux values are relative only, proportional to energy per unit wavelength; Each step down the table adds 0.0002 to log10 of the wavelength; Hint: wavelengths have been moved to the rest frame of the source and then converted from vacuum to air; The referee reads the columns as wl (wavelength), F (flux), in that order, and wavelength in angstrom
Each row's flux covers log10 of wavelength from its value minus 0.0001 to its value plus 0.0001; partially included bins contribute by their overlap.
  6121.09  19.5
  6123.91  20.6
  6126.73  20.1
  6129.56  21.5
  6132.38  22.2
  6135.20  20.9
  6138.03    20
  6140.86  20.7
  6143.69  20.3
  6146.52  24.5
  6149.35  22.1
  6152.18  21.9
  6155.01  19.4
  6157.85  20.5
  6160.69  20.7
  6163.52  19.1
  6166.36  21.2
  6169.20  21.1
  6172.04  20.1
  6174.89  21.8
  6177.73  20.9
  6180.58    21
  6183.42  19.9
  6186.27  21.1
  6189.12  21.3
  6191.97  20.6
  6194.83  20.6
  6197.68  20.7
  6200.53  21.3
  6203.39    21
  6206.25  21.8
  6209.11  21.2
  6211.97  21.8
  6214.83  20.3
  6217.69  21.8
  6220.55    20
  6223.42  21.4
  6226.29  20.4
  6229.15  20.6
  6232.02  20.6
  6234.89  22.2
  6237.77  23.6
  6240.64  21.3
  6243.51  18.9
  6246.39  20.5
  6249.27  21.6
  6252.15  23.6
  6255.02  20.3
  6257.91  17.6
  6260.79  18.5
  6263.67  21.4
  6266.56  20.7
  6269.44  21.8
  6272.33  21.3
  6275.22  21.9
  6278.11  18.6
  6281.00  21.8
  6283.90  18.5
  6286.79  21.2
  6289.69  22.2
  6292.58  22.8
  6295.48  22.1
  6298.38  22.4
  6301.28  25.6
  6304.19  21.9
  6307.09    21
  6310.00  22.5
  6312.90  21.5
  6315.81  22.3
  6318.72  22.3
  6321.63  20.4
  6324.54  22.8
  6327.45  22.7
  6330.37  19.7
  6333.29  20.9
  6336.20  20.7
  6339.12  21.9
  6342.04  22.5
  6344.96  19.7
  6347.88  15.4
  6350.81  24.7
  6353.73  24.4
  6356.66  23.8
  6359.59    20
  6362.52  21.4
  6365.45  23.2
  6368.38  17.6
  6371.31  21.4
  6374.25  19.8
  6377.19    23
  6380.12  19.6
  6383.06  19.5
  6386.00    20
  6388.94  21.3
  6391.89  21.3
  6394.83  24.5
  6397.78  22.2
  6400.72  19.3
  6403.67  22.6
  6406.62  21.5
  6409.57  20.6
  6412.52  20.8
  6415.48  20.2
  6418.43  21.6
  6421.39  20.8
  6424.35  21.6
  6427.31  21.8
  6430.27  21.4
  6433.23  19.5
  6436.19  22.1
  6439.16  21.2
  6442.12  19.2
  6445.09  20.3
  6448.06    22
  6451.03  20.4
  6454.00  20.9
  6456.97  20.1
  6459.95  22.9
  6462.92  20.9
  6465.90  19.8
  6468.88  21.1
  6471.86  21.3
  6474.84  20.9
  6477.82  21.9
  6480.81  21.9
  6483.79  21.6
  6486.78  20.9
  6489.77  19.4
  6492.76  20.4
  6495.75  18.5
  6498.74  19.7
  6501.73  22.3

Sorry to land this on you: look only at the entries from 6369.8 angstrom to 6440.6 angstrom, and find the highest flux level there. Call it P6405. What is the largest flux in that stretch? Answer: 24.5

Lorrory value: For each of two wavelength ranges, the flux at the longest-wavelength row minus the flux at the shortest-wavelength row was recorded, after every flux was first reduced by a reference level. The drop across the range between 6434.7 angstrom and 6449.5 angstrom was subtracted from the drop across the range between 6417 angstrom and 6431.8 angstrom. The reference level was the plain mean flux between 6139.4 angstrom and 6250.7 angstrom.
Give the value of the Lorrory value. -0.10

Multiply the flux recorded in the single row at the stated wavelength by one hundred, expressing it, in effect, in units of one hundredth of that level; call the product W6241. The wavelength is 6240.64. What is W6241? 2130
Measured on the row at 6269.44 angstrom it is 2180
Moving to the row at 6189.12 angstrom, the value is 2130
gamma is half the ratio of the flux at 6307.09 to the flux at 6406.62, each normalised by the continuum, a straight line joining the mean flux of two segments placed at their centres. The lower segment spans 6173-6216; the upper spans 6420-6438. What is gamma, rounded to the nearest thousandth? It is 0.490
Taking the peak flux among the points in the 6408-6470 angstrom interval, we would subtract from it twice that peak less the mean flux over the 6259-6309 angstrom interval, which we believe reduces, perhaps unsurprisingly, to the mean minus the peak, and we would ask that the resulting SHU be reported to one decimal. -1.5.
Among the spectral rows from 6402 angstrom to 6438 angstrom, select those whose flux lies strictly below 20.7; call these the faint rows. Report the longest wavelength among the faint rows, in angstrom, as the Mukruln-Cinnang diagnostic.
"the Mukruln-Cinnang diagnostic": 6433.23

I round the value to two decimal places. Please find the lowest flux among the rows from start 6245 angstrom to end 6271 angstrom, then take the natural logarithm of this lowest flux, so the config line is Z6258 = 2.87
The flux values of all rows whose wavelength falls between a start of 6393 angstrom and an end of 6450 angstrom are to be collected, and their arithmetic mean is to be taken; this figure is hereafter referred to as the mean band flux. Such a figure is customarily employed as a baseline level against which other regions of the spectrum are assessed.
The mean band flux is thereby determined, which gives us 21.22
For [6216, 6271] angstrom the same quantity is 20.88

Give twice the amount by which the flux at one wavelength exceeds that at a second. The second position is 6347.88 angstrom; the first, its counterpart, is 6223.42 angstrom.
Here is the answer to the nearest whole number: 12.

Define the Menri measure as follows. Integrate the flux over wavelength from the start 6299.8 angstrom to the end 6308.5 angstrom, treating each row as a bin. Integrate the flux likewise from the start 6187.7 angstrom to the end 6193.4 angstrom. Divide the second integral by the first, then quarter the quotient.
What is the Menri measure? 0.15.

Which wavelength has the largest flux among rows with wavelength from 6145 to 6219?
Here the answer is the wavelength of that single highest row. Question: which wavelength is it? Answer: 6146.52 angstrom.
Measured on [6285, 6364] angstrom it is 6301.28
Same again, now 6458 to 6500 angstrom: 6459.95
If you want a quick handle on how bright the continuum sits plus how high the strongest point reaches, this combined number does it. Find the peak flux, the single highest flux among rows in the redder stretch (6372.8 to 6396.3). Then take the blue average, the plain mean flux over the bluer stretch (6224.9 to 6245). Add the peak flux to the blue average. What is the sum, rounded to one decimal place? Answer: 45.6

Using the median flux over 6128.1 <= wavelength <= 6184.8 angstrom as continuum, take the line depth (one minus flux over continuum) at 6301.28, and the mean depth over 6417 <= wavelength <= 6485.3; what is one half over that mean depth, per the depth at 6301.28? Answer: 238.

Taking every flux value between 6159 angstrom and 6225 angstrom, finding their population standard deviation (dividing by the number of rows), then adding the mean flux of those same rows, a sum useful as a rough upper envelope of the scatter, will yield 21.6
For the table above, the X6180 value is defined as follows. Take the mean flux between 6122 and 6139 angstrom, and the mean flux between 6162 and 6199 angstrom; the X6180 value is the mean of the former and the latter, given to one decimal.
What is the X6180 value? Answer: 20.8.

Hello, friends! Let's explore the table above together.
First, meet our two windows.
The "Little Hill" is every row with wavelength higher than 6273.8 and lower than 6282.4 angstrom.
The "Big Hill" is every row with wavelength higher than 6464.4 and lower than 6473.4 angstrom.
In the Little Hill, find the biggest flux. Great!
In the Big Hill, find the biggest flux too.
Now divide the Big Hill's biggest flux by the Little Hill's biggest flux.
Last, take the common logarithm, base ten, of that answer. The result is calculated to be -0.012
